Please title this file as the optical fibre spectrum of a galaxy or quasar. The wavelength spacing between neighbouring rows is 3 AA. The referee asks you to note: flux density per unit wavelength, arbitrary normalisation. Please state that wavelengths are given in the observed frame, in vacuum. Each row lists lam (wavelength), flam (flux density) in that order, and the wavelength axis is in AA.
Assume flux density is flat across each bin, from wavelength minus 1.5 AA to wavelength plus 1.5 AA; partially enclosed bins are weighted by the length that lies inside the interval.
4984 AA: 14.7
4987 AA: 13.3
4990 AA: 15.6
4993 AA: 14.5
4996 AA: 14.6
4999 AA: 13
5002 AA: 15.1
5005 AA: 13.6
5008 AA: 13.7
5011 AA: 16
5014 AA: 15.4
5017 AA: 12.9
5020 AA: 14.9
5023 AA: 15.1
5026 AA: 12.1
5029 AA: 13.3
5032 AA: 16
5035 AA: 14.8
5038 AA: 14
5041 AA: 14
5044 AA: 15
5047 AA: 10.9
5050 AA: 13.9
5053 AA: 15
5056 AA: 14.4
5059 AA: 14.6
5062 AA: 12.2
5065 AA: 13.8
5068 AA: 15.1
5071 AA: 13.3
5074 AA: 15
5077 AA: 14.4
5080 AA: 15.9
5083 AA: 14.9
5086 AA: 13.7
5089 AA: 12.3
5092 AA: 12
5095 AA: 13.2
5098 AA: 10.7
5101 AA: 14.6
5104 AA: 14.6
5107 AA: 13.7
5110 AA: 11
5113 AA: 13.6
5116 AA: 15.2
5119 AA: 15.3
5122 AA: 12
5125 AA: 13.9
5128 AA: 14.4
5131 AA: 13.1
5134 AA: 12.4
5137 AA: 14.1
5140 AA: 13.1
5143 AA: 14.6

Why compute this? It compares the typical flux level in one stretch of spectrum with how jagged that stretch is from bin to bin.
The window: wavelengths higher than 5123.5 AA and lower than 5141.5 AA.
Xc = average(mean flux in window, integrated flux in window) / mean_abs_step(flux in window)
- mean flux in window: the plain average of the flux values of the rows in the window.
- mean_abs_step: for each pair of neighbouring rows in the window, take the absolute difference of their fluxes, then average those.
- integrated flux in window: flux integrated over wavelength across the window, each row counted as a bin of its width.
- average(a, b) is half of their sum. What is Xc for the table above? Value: 123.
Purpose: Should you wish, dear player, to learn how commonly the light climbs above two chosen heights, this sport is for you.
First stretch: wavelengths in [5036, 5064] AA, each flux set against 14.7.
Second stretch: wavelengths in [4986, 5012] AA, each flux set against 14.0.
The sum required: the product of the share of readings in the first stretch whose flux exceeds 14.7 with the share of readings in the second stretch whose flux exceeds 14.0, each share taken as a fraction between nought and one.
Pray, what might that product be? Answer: 0.123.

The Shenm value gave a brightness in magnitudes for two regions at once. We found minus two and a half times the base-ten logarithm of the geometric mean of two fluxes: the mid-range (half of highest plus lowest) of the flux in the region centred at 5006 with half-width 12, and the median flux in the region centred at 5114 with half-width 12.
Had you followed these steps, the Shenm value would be -2.87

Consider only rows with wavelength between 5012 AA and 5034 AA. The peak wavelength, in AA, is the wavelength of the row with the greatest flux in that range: 5032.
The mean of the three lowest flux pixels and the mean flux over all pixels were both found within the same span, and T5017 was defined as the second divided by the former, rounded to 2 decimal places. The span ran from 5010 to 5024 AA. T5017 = 1.04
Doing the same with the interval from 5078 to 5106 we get 1.16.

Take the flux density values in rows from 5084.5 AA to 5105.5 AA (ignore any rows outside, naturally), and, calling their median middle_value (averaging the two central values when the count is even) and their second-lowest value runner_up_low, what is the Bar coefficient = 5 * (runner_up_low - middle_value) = -6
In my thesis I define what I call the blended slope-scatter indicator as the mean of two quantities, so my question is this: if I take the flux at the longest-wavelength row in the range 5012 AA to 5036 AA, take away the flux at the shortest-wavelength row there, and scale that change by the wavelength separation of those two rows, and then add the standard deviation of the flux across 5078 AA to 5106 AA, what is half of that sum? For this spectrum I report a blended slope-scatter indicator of 0.8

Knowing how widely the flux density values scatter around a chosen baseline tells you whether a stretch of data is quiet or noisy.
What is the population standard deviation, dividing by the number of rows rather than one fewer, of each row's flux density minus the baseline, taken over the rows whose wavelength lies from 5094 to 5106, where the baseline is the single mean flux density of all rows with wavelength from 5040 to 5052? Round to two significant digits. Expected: 1.6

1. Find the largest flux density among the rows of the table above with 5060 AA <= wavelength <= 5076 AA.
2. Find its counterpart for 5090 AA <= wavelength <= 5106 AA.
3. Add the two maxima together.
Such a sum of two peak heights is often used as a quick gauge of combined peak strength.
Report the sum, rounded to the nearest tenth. 29.7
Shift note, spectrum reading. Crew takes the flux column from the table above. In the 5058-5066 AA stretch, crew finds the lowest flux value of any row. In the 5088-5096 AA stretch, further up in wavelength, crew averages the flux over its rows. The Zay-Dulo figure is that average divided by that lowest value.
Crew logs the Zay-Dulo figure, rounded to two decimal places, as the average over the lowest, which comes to 1.02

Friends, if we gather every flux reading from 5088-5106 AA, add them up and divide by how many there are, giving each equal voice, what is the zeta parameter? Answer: 12.9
